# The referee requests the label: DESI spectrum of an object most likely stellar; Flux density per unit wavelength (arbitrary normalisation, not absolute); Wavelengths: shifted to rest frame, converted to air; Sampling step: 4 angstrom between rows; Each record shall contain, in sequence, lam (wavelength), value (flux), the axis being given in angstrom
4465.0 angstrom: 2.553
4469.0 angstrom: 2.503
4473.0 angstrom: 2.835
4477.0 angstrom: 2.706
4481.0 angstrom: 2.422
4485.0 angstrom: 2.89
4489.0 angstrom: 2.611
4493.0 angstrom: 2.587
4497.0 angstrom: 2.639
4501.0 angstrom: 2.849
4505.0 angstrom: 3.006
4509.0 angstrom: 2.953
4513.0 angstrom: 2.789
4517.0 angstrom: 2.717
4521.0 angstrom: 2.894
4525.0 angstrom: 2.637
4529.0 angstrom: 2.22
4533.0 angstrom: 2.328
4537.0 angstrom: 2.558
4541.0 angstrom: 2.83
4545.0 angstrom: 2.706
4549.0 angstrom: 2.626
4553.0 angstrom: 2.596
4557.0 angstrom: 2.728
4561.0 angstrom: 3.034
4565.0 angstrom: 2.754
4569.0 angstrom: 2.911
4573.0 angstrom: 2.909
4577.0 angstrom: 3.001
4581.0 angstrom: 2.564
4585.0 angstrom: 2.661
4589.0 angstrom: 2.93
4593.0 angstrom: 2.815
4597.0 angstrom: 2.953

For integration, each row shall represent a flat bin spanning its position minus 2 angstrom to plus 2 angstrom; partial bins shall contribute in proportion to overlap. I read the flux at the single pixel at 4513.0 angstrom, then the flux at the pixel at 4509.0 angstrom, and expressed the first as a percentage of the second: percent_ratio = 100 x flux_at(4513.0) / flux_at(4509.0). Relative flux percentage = 94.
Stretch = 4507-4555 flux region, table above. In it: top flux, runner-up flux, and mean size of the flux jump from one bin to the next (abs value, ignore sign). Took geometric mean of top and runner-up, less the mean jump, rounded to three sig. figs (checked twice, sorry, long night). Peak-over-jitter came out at 2.75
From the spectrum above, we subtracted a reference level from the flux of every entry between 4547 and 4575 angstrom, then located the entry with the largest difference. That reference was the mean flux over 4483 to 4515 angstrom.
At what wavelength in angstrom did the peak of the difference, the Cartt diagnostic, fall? 4561.0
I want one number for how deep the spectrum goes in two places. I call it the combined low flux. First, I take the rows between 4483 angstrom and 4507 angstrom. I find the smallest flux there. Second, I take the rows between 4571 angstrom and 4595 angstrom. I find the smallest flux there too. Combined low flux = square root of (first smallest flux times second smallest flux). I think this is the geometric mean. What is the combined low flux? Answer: 2.58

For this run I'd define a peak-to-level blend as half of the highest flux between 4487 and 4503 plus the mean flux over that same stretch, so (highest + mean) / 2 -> 2.76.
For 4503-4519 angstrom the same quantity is 2.94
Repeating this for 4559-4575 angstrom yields 2.97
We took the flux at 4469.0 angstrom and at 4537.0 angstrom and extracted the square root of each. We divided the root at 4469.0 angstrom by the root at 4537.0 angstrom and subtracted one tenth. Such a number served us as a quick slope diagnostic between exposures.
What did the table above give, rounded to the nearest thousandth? 0.889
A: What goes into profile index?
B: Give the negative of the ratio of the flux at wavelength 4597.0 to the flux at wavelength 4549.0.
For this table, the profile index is -1.12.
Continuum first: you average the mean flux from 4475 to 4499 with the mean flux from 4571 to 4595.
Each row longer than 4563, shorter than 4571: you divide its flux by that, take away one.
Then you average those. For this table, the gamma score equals 0.038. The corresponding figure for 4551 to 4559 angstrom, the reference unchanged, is -0.024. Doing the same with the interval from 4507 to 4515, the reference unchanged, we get 0.052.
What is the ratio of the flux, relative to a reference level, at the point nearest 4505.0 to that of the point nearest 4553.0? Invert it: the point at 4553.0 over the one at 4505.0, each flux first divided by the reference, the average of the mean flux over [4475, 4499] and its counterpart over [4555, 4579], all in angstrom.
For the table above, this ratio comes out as 0.86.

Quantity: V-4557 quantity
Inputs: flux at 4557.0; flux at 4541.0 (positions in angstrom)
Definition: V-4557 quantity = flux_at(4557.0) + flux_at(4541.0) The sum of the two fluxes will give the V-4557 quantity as 5.56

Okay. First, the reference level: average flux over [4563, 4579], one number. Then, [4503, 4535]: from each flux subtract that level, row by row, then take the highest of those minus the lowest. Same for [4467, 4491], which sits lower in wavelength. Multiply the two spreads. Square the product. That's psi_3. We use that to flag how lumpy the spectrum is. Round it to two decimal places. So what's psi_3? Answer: 0.14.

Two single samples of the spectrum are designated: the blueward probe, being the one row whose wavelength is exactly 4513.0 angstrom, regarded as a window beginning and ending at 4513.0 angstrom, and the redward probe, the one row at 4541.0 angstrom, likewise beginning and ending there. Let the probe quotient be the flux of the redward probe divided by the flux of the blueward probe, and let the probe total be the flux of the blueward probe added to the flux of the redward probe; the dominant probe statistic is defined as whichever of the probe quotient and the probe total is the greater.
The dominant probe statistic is 5.62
